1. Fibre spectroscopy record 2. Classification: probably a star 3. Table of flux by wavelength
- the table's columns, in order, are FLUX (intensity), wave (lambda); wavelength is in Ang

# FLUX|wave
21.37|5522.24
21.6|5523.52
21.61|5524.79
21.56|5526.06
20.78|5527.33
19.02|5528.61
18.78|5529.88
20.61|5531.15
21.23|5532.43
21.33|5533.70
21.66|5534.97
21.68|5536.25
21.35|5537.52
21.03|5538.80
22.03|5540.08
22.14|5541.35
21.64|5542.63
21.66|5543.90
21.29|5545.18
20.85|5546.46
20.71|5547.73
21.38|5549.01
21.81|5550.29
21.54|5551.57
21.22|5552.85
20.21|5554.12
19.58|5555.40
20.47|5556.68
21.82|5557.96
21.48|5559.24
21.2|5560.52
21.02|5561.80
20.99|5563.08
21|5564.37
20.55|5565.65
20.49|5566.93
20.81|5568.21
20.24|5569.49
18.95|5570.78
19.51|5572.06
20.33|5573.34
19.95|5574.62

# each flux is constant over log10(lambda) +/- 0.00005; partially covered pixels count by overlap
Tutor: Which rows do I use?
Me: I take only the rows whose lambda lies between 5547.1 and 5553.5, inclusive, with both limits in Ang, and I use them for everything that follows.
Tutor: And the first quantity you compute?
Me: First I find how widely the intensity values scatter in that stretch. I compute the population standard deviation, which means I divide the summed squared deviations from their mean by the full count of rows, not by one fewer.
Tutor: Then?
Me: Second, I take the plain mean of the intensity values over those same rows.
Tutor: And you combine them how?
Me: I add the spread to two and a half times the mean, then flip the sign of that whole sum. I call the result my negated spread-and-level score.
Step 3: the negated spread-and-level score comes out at -53.7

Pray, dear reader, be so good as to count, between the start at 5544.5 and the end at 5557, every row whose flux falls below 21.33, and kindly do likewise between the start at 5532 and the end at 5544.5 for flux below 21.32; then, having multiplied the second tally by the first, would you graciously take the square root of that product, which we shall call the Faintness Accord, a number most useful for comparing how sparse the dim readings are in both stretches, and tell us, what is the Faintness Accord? 3.7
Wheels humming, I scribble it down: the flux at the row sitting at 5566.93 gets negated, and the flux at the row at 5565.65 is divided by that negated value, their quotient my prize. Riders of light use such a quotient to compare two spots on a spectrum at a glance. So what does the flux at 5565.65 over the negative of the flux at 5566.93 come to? -1.00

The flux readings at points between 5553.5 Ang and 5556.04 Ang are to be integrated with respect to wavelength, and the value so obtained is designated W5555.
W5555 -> 51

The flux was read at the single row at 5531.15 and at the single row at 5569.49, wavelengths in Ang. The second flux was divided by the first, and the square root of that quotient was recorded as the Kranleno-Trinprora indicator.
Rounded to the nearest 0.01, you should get 0.99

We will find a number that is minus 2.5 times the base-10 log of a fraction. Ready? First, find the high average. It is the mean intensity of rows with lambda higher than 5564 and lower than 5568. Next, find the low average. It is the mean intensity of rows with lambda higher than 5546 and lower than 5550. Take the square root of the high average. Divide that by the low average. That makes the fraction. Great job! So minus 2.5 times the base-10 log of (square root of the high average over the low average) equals 1.66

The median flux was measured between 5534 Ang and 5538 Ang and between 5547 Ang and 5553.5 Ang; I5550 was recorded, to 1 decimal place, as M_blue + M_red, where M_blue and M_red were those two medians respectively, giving 43.0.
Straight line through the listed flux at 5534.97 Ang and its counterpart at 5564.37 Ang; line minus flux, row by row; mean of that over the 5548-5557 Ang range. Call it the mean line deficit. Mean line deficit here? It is 0.37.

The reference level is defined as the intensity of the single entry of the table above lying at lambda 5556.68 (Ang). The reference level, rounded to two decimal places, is 20.47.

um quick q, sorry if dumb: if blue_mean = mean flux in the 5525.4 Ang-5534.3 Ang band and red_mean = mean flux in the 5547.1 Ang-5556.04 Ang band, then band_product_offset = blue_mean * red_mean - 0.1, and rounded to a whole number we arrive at 428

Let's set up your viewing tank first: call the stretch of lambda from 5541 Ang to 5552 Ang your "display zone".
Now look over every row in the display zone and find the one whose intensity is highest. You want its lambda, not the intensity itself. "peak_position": 5541.35 Ang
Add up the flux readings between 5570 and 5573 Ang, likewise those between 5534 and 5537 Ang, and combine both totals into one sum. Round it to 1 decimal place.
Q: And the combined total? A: 81.8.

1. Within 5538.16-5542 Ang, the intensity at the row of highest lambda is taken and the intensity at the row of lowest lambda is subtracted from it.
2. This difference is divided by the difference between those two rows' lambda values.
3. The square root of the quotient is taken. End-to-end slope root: 0.66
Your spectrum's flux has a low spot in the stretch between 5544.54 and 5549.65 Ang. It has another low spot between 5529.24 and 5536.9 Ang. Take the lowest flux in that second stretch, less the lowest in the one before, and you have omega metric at -1.9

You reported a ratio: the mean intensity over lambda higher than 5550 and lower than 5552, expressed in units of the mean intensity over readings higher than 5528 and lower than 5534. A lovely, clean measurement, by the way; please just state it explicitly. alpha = 1.07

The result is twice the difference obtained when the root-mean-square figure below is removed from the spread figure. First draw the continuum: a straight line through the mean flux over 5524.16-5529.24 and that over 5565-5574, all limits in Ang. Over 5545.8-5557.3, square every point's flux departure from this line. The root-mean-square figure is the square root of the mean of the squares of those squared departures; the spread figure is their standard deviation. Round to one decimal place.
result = -0.5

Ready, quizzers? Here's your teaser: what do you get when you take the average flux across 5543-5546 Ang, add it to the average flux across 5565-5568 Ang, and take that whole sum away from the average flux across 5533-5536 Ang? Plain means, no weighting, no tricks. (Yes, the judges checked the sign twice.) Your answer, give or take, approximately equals -20.5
